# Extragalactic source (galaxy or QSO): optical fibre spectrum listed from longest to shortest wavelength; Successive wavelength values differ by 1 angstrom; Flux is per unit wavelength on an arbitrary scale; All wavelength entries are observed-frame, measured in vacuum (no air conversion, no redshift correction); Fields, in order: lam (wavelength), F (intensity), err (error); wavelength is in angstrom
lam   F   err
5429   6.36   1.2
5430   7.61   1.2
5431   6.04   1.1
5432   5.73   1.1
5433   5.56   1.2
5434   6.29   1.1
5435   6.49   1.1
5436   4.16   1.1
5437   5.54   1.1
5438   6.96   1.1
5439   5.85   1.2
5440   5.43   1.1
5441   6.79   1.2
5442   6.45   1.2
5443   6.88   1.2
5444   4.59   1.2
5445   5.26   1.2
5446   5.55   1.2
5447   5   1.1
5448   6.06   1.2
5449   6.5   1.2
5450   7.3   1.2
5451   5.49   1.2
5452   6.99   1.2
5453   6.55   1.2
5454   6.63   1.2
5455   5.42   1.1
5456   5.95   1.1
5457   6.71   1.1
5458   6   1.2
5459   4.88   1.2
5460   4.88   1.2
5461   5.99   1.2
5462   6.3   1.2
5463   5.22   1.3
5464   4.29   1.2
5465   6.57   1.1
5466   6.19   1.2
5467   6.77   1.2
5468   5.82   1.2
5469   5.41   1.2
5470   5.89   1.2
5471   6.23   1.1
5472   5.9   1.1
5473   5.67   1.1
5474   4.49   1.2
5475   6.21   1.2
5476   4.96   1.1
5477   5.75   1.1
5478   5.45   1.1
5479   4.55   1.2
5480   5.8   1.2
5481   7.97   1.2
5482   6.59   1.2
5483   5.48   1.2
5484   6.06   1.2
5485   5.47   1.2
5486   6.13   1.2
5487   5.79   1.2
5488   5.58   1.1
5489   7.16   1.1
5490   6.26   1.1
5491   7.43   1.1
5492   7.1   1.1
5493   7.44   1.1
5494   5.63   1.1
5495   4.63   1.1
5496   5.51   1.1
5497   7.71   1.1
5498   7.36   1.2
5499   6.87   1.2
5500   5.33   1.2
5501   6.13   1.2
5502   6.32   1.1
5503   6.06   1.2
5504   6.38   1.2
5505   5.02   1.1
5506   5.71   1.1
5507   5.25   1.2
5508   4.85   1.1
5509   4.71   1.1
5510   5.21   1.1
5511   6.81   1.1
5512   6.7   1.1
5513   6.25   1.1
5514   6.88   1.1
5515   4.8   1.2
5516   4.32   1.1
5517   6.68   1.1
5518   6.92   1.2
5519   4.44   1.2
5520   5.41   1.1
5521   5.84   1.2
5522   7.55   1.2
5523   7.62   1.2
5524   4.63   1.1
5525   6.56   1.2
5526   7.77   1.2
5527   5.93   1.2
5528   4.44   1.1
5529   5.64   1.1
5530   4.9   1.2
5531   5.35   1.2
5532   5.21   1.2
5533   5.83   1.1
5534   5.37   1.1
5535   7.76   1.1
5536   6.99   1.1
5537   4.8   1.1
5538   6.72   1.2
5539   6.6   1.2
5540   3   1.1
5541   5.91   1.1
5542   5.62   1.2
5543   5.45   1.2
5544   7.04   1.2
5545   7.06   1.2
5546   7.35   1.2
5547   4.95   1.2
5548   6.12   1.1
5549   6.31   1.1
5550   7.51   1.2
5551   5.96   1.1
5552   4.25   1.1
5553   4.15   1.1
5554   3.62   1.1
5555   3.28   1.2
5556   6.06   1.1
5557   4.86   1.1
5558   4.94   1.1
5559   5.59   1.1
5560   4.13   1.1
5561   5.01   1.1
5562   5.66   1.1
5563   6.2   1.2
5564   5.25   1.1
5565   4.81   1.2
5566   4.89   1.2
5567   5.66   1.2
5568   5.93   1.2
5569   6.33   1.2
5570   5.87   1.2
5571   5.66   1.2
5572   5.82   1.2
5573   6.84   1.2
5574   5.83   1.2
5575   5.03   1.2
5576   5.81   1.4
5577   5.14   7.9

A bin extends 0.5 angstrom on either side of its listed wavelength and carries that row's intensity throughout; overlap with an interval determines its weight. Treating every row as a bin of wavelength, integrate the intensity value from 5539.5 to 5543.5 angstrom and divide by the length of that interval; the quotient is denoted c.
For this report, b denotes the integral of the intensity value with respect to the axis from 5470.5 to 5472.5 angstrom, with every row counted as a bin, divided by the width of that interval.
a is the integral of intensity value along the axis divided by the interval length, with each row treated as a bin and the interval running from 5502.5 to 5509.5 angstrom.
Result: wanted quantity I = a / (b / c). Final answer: 4.5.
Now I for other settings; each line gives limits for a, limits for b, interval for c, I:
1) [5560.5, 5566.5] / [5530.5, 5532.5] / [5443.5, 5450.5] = 5.8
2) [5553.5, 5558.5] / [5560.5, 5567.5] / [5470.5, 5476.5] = 4.7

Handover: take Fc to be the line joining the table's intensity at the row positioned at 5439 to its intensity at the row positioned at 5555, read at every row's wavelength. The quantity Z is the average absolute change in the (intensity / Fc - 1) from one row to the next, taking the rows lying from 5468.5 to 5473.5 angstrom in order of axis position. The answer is 0.07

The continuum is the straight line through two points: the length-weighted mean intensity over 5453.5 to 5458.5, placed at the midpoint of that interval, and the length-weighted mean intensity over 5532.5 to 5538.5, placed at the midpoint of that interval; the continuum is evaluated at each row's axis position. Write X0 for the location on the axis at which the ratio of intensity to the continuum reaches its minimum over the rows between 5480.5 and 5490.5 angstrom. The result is 5485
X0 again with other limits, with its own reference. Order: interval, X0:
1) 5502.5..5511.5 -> 5509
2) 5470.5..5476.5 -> 5474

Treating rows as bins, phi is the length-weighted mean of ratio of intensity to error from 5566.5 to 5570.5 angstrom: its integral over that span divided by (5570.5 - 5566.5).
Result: 5.0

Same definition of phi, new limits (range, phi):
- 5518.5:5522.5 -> 4.9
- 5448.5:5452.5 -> 5.5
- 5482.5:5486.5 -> 4.8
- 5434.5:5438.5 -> 5.3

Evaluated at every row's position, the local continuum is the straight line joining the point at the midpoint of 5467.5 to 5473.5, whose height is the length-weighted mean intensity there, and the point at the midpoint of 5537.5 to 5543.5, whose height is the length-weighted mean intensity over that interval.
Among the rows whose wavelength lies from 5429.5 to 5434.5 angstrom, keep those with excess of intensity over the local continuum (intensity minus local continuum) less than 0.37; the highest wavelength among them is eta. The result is 5434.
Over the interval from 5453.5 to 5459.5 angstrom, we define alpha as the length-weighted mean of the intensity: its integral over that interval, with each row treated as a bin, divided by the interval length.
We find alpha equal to 5.9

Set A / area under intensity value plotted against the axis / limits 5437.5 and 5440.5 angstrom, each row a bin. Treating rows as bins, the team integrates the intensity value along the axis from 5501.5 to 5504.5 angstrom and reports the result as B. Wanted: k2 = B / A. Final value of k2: 1.03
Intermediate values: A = 18.2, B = 18.8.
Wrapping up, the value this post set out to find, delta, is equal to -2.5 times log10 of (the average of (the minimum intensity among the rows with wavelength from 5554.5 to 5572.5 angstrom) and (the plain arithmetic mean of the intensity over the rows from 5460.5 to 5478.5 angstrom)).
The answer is -1.63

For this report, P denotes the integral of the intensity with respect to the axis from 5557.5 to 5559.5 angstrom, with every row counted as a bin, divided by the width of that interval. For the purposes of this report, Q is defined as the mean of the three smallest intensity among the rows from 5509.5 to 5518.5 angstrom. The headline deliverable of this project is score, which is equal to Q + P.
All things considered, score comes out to 10.0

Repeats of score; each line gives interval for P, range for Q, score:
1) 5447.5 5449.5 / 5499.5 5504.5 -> 12.1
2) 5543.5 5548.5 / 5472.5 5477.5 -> 11.5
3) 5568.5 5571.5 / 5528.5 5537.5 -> 10.9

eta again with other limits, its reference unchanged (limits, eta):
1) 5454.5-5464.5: 5464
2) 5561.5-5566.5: 5566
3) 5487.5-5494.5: 5494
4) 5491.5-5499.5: 5496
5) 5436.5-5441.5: 5440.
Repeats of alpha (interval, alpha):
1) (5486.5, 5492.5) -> 6.6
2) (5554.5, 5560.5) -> 4.8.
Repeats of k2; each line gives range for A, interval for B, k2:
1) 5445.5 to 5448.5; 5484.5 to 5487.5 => 1.05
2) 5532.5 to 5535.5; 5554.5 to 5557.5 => 0.75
